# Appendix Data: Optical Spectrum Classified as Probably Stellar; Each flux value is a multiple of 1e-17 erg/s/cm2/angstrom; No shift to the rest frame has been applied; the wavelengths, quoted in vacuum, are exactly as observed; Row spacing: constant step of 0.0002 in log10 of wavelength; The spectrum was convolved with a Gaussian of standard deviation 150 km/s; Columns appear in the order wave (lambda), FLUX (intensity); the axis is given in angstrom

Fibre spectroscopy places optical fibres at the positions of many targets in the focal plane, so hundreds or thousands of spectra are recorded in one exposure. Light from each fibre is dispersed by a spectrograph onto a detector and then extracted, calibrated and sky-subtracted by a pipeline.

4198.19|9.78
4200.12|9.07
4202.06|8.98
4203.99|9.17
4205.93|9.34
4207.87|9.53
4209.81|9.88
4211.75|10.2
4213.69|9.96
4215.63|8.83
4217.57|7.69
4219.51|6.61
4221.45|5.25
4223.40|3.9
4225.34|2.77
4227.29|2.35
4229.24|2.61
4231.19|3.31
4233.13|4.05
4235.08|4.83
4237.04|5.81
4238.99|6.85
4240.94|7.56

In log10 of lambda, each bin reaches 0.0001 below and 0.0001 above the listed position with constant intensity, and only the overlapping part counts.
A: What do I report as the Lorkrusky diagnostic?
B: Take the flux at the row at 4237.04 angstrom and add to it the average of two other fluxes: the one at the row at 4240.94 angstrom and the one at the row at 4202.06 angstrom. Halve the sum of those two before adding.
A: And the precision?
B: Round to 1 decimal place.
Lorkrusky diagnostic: 14.1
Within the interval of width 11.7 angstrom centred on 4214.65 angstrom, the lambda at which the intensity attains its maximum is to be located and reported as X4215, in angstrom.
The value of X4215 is 4211.75 angstrom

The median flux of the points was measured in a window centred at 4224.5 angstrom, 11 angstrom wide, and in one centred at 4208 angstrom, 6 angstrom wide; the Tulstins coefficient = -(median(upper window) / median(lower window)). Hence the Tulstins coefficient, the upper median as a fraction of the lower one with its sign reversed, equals -0.35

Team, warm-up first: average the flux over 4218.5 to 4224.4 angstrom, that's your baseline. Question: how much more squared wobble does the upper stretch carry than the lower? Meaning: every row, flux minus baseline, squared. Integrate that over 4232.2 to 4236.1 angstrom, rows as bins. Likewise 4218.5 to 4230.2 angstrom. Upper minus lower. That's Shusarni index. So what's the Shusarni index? -46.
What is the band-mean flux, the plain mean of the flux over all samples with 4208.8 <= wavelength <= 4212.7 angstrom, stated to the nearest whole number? 10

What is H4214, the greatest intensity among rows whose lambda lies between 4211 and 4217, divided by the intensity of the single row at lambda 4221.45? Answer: 1.9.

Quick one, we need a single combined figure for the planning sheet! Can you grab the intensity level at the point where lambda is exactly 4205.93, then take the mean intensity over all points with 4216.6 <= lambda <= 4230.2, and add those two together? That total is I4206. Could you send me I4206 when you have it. 13.8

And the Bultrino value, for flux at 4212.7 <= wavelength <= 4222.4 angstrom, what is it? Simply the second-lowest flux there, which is 6.61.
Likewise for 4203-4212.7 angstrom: 9.34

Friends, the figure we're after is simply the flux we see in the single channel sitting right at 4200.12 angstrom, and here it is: 9.07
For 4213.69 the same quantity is 9.96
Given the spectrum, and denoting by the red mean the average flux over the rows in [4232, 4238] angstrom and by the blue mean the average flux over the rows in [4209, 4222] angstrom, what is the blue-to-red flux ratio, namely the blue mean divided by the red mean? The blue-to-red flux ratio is 1.7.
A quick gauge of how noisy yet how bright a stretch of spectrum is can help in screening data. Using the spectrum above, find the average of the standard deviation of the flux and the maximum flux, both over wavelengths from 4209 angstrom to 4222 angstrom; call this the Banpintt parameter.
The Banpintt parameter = 6.0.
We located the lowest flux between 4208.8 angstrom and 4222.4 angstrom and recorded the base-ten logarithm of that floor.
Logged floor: 0.72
